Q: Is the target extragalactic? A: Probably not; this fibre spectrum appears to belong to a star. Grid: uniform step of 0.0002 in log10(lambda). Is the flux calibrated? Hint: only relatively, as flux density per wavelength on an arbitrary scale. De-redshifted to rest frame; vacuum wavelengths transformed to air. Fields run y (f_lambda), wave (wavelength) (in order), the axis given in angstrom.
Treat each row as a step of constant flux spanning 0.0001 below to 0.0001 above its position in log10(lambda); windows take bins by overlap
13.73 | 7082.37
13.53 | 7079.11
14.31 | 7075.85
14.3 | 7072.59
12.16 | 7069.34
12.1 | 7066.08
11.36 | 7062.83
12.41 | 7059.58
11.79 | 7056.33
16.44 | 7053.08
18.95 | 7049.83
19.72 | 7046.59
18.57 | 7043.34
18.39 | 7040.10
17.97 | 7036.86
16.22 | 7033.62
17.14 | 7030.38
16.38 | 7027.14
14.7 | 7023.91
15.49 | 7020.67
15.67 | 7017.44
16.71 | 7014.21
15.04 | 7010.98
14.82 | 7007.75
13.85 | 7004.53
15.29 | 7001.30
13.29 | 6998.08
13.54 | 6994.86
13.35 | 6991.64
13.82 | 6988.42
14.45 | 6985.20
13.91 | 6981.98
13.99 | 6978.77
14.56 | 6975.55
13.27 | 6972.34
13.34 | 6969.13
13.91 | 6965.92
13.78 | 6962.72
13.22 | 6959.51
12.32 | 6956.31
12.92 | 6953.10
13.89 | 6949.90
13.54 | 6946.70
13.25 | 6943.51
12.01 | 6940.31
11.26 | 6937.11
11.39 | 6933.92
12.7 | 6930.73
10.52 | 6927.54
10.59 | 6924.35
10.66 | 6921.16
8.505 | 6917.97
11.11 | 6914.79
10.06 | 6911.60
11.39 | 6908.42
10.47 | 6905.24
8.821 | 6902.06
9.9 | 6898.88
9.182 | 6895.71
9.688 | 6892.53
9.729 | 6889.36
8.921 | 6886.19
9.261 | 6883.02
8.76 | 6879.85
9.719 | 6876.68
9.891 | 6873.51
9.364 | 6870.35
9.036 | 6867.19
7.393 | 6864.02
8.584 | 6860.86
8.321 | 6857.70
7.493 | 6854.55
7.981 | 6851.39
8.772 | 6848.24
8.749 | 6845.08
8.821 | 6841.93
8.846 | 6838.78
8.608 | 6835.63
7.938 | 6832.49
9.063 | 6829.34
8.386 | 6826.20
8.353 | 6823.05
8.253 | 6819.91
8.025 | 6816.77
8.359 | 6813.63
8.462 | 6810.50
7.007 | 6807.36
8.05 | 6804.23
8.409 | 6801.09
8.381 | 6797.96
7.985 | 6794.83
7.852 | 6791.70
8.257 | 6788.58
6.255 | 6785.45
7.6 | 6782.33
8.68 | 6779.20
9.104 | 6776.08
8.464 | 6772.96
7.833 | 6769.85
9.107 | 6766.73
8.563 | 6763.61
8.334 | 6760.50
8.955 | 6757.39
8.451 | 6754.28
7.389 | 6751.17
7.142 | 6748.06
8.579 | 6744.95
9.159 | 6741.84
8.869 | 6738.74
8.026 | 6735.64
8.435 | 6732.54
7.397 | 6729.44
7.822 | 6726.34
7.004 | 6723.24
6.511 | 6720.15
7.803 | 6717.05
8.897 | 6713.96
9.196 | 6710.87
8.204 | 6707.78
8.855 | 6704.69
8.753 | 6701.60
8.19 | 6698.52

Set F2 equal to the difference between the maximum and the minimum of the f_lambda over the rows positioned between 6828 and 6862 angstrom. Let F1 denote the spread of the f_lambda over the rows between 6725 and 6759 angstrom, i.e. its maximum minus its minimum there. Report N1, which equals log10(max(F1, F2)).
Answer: 0.30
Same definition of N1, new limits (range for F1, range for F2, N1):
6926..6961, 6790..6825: 0.53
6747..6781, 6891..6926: 0.46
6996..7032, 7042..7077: 0.92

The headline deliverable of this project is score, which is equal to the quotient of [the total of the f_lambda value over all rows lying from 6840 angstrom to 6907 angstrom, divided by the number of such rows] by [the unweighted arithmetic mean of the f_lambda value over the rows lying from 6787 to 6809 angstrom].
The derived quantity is 1.1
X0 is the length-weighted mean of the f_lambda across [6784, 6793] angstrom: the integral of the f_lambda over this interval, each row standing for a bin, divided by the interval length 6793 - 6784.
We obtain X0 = 7.5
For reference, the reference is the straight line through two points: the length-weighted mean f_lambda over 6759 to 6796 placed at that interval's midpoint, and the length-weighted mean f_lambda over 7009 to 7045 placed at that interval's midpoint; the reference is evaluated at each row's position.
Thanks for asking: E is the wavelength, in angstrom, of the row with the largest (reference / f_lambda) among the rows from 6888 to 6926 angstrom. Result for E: 6917.97 angstrom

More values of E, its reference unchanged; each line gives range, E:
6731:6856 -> 6854.55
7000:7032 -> 7004.53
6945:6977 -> 6956.31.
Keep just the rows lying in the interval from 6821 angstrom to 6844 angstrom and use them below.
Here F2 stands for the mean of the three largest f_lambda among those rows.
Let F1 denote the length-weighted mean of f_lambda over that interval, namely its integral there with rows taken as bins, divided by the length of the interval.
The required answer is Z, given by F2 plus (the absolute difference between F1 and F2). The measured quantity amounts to 9.2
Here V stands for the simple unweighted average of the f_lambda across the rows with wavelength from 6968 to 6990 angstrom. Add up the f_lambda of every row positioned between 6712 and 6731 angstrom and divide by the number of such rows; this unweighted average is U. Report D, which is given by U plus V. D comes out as 21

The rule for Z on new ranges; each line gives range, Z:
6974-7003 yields 15.5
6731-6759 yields 9.7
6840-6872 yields 9.7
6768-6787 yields 9.5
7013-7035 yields 17.5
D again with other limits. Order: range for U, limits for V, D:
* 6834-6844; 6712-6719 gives 17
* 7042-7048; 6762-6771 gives 28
